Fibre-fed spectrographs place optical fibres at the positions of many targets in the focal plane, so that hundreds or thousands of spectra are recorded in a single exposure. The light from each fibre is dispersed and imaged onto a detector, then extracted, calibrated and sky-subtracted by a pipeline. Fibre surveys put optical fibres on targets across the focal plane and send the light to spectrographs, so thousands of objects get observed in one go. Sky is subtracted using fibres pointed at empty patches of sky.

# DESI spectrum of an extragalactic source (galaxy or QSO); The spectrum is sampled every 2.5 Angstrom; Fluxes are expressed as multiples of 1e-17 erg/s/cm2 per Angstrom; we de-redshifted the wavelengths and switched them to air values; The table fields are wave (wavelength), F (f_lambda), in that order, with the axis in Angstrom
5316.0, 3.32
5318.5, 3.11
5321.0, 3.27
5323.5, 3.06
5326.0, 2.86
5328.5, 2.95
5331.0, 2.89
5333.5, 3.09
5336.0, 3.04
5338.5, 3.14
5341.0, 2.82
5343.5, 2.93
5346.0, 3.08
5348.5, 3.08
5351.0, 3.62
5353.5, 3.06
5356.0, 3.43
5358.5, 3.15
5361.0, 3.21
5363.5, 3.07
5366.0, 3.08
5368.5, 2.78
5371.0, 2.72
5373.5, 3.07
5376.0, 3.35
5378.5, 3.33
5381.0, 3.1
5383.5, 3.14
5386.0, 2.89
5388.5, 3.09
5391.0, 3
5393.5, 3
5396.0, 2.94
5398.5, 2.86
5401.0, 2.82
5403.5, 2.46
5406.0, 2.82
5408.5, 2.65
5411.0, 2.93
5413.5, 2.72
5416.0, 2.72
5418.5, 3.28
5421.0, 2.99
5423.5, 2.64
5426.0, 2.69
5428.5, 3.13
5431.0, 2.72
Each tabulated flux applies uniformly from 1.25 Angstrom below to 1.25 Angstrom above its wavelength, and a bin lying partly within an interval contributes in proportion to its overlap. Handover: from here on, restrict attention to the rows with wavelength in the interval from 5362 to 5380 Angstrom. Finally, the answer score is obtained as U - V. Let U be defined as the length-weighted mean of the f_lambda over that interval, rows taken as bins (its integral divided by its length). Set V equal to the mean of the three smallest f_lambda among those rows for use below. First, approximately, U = 3.06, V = 2.86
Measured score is 0.203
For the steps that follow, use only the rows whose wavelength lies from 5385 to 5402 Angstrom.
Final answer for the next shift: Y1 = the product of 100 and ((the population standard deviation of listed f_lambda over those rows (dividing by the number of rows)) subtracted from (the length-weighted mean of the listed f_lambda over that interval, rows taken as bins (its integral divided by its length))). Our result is 286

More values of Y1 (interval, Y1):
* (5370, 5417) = 271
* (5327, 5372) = 285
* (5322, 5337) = 290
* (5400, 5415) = 258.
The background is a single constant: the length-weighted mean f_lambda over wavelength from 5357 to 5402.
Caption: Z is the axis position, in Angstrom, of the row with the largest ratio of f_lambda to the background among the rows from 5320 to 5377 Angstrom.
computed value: 5351.0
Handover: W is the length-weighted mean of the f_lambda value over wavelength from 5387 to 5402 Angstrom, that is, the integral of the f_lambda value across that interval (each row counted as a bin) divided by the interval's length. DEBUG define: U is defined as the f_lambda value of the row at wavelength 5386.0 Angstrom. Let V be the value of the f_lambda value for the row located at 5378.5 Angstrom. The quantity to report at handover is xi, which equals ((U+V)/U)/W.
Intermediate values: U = 2.89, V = 3.33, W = 2.95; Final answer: 0.73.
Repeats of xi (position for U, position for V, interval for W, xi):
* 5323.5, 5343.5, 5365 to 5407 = 0.66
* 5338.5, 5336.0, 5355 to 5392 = 0.64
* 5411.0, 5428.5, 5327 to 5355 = 0.67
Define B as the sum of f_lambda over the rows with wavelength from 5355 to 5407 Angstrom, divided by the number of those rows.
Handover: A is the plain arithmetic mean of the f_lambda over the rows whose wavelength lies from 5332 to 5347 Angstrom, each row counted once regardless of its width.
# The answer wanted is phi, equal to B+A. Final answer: 6.03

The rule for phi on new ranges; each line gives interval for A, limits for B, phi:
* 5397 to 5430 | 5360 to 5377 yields 5.86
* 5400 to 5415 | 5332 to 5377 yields 5.83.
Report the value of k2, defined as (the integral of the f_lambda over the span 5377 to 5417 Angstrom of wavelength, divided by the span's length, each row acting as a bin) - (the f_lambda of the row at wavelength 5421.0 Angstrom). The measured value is -0.08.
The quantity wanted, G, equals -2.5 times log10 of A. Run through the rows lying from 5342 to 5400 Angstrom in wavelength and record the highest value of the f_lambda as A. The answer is -1.40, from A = 3.62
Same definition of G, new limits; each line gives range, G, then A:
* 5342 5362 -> -1.40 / 3.62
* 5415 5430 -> -1.29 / 3.28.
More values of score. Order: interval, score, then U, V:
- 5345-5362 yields 0.162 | 3.24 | 3.07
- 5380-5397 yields 0.080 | 3.02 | 2.94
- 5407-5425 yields 0.175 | 2.84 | 2.67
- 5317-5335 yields 0.137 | 3.04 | 2.90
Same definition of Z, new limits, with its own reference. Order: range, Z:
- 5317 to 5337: 5321.0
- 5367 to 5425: 5376.0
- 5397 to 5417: 5411.0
